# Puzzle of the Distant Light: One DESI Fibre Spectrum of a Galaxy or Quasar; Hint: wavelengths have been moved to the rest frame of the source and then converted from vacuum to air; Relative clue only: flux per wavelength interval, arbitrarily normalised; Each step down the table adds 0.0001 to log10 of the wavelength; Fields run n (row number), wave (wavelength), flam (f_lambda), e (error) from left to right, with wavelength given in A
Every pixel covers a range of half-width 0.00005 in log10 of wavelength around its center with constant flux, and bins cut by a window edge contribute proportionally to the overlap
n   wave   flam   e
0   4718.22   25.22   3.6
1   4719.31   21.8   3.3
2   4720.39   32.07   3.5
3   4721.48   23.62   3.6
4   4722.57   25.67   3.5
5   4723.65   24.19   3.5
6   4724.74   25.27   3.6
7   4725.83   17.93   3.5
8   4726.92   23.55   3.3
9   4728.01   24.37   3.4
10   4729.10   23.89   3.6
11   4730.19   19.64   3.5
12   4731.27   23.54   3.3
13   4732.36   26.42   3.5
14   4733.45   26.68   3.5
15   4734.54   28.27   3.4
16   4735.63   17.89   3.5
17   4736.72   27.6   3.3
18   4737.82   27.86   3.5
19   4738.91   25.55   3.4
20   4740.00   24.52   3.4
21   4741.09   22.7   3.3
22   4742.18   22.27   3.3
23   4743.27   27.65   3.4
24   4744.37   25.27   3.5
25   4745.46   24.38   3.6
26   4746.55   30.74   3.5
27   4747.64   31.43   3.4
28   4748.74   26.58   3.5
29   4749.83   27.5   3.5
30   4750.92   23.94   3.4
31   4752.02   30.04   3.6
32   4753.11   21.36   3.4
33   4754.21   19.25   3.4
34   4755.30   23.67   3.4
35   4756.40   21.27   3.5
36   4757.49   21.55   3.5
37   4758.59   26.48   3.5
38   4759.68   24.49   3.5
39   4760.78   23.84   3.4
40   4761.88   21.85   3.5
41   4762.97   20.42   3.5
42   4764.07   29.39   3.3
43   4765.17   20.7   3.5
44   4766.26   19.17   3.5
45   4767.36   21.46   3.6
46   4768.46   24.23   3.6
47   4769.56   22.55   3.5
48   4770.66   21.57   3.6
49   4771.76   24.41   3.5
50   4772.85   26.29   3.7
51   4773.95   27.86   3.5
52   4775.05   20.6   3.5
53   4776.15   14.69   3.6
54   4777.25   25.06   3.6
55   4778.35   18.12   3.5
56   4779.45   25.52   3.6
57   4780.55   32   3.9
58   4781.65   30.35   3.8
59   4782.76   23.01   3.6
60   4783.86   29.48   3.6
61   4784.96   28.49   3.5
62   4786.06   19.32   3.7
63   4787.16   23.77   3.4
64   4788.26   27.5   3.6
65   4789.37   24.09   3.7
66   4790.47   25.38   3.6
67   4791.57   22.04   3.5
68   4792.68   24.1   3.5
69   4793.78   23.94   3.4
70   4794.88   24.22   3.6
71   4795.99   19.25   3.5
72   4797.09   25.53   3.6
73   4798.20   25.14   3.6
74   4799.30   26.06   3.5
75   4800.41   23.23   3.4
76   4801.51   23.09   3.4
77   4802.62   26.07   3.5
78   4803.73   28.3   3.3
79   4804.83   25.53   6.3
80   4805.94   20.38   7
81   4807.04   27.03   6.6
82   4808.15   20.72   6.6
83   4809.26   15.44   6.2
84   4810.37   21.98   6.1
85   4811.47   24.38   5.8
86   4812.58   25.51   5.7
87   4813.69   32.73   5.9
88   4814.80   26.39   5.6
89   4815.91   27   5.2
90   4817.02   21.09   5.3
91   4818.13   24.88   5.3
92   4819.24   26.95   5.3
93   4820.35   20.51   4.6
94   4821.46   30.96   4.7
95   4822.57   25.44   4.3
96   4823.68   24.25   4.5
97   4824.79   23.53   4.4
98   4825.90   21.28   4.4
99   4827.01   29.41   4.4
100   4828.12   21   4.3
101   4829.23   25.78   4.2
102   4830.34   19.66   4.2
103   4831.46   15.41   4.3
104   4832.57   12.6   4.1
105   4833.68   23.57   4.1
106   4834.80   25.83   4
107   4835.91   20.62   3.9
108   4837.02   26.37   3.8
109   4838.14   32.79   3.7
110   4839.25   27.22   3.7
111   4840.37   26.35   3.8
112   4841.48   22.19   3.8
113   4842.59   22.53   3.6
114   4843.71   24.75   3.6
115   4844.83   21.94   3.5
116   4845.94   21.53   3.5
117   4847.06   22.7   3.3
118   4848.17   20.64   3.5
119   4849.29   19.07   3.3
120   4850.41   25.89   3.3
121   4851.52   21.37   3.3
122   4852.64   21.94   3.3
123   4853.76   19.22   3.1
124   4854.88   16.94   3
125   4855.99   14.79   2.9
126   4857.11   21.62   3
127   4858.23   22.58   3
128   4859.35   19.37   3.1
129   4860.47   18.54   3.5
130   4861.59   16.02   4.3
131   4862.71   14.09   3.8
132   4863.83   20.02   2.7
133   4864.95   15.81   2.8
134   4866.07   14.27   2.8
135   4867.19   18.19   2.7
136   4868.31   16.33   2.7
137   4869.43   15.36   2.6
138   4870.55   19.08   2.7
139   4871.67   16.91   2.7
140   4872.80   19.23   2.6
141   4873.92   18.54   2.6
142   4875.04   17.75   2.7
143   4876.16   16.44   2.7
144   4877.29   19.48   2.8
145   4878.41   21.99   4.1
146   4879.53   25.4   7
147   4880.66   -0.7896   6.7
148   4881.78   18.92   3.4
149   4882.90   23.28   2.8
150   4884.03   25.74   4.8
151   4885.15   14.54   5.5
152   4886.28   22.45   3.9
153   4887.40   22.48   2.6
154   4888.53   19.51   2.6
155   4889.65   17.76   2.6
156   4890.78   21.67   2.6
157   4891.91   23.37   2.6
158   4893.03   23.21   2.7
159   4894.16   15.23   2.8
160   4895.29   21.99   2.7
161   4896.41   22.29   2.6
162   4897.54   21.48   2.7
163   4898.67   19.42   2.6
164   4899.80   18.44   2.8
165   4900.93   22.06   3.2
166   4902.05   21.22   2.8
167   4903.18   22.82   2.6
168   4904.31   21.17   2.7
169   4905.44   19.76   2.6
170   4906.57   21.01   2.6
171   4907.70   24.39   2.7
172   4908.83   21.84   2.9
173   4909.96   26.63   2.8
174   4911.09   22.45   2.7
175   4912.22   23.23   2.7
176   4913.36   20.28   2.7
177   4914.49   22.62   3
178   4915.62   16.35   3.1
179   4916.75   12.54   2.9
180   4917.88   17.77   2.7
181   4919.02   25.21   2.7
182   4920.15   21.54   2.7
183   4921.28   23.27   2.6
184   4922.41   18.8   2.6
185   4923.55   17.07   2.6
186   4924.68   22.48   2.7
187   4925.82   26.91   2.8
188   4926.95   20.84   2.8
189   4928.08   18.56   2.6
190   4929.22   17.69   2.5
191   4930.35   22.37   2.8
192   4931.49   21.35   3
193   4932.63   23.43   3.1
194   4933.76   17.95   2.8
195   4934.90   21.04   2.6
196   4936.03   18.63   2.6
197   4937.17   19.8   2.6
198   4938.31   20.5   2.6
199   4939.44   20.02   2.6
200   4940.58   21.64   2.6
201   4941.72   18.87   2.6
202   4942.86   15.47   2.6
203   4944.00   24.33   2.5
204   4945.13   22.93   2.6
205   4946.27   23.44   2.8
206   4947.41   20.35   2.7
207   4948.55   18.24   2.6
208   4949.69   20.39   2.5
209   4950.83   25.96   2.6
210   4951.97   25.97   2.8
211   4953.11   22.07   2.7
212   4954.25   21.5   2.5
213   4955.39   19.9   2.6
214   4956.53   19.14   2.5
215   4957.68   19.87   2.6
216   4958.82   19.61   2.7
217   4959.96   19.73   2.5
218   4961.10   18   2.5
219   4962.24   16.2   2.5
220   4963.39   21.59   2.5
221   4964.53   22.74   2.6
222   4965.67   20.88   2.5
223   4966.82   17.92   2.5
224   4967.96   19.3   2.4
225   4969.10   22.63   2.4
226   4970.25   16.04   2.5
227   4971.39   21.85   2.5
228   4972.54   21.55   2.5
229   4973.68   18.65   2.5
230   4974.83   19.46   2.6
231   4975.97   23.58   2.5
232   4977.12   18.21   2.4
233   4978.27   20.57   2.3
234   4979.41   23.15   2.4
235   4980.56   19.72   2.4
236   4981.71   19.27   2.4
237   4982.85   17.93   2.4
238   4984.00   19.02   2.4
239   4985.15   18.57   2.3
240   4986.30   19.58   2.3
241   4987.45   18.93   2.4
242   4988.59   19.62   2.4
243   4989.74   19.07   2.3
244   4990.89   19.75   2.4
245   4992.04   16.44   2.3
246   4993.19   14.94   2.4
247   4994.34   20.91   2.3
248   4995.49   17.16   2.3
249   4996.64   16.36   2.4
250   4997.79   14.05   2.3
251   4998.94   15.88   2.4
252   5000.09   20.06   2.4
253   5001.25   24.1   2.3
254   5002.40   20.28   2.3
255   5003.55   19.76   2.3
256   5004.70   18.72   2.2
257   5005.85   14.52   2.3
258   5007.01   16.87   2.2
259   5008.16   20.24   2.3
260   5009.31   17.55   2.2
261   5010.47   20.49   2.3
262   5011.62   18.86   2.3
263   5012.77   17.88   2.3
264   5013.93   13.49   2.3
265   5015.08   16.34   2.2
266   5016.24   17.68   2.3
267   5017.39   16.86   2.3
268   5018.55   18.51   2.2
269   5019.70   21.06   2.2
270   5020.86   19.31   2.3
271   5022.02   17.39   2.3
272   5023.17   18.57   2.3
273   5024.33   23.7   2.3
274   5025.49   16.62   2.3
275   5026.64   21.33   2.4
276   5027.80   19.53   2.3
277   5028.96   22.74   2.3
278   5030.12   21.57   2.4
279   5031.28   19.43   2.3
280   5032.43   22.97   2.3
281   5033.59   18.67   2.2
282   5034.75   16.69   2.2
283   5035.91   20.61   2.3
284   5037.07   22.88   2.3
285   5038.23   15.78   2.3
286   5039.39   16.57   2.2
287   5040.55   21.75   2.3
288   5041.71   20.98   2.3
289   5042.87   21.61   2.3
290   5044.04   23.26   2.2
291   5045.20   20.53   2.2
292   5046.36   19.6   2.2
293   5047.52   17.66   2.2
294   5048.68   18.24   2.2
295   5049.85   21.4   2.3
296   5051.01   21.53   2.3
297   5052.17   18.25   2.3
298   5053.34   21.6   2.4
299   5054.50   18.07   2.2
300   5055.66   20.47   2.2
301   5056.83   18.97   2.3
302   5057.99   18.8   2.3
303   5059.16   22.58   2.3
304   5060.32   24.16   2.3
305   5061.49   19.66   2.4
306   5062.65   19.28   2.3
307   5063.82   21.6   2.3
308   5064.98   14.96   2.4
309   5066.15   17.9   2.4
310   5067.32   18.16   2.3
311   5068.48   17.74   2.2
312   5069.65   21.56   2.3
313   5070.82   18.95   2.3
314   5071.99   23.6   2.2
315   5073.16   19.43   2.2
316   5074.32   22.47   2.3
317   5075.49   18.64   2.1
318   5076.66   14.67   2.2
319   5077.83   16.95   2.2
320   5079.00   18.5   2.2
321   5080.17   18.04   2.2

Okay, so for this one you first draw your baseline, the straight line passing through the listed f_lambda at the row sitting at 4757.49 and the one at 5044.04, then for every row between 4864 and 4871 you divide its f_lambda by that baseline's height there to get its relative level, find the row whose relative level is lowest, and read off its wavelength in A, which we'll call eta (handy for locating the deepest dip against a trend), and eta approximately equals 4866.07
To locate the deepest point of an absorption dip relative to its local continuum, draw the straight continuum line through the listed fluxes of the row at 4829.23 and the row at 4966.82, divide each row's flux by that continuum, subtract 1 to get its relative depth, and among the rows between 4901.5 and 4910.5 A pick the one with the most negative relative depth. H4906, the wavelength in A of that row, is 4905.44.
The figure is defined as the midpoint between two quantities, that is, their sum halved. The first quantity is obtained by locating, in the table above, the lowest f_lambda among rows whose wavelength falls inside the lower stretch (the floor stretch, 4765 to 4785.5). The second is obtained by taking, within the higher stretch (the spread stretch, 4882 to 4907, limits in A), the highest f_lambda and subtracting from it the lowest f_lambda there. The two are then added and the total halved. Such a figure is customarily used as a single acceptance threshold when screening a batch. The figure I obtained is 12.9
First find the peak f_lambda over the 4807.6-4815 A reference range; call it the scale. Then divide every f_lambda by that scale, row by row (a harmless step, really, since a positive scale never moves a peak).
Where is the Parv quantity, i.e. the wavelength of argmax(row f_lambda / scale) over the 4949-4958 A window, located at 4951.97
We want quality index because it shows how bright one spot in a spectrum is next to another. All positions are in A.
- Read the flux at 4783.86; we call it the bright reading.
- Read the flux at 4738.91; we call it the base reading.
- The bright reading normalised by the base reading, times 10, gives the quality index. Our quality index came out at 11.5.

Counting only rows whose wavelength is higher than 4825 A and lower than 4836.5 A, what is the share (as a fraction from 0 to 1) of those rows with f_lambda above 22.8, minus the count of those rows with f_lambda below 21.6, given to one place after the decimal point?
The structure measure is -5.6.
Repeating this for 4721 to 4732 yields -1.2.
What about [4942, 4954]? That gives -3.5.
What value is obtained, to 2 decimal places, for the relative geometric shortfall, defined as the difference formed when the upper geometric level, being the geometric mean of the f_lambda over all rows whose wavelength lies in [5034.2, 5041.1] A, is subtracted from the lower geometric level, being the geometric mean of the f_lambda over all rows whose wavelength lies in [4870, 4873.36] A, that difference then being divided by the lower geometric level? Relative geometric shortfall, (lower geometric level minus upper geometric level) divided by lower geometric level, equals -0.03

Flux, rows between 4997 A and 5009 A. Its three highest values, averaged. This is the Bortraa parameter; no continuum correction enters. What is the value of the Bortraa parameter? 21.5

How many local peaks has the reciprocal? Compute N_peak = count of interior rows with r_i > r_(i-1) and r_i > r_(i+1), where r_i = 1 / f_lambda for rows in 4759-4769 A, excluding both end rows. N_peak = 2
